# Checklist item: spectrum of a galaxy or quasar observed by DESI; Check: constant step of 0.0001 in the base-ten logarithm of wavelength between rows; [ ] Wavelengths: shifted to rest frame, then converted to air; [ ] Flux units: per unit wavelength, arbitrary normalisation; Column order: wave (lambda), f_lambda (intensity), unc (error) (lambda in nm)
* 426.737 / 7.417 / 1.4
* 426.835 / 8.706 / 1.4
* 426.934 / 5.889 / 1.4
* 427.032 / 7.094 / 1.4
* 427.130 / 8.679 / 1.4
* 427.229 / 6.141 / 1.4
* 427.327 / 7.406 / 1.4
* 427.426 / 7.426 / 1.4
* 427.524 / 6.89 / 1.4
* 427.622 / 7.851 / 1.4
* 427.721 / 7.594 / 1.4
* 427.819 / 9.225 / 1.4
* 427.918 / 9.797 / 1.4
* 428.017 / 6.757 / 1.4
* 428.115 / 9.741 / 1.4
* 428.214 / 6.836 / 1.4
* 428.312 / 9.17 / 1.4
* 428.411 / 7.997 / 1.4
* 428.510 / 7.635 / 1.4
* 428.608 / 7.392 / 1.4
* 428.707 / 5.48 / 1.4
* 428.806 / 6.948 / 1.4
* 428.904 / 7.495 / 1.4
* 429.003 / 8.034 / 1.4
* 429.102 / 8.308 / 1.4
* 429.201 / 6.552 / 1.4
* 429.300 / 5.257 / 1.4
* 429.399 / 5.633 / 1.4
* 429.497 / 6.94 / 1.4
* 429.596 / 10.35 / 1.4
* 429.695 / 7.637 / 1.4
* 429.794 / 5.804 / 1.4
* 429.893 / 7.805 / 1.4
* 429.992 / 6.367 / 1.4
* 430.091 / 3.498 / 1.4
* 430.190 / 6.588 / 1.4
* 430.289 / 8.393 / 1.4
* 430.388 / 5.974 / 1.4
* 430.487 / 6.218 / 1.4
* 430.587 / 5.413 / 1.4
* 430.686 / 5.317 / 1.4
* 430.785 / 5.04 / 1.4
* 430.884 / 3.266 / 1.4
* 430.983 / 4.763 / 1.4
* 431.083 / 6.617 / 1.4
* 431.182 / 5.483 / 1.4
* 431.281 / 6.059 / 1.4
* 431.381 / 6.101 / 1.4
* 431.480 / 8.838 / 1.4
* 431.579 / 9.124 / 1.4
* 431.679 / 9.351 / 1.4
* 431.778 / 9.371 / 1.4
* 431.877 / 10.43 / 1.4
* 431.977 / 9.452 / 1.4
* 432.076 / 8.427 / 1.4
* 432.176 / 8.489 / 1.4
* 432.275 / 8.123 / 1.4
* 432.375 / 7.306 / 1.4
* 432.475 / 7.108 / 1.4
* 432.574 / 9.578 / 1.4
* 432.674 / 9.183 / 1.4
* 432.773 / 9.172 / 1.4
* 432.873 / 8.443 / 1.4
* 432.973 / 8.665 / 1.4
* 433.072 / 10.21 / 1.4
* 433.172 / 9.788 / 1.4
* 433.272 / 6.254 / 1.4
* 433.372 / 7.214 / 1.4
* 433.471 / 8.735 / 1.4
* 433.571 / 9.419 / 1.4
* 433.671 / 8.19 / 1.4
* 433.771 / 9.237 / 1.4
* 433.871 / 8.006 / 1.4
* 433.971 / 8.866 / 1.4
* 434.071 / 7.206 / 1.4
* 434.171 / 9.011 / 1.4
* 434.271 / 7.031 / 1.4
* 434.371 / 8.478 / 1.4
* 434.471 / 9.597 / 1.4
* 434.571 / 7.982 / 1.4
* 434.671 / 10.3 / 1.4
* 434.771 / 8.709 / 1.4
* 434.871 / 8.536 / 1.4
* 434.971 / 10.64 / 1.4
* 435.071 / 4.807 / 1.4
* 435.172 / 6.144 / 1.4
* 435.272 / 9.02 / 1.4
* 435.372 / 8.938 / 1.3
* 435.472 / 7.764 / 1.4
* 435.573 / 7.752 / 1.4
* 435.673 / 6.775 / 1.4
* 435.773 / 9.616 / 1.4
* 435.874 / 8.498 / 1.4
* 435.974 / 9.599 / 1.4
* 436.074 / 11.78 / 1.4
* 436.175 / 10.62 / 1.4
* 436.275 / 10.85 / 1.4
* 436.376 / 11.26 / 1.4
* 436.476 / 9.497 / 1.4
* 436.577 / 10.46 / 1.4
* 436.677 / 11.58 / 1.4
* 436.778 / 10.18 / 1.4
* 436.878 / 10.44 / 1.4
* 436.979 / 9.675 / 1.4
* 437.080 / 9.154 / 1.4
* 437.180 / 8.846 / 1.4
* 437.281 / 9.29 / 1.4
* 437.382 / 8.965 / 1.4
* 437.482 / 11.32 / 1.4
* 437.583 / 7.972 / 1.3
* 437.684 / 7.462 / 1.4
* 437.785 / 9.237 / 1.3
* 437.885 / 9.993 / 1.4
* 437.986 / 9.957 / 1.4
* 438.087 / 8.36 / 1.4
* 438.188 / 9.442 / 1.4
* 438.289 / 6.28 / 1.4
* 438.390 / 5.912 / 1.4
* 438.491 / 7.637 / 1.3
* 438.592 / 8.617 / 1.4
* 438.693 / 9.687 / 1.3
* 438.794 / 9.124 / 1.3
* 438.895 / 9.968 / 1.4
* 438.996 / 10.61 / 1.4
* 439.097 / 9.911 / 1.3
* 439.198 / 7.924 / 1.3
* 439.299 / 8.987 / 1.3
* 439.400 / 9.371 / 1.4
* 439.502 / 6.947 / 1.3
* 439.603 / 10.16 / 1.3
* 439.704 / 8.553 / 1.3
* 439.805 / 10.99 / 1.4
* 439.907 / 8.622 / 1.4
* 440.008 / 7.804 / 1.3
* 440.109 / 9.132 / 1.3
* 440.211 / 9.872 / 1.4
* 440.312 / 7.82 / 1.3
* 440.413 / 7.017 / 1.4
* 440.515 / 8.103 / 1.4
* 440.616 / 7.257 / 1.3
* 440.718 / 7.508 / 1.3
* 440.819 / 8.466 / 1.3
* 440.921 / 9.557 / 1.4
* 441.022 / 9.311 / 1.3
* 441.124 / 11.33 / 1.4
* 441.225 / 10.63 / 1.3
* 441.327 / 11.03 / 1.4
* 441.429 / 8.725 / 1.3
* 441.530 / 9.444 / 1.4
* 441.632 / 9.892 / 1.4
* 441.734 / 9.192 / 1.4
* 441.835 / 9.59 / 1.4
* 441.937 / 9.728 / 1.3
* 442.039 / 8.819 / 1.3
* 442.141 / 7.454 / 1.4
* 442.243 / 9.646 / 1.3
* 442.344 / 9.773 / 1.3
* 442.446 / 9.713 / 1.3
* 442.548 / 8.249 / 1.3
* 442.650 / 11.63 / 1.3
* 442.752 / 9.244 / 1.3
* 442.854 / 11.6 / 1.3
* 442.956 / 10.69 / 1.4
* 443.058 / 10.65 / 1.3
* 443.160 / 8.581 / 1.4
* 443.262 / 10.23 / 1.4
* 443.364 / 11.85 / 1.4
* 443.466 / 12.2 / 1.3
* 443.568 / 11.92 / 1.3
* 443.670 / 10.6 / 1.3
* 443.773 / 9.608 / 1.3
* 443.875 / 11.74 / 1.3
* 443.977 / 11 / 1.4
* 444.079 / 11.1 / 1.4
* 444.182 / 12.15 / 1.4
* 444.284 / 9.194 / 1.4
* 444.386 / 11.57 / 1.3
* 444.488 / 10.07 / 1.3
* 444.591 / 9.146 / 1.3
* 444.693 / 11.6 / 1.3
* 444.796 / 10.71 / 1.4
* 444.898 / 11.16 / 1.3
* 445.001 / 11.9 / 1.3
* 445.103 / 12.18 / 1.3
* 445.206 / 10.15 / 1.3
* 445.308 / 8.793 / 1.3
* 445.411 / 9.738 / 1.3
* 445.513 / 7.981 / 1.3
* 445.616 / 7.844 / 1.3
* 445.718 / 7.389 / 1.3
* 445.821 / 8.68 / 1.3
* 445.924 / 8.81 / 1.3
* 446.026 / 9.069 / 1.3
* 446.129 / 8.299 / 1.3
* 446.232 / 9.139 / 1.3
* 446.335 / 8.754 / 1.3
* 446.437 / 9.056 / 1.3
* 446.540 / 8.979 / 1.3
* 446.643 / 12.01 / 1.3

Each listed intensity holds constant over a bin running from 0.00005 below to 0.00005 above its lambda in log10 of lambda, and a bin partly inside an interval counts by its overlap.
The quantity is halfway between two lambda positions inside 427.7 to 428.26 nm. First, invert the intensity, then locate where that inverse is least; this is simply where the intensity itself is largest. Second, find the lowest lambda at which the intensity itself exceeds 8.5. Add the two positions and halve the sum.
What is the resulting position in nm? 427.87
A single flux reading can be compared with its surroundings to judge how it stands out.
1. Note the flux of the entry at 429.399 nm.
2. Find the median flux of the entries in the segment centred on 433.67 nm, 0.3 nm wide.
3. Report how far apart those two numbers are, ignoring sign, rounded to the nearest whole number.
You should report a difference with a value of 4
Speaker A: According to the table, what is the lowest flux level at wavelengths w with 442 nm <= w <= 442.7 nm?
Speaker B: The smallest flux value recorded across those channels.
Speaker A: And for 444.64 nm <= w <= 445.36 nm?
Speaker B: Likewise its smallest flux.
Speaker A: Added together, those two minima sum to 16.2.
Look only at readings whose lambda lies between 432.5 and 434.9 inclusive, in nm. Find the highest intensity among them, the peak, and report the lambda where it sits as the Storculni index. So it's 434.671 nm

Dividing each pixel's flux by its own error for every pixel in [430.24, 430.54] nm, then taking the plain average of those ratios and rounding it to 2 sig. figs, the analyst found 4.9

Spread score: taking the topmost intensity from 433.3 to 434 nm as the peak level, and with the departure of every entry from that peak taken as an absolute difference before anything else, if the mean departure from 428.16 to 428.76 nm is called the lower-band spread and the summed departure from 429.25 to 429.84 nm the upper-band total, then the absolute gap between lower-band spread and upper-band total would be 15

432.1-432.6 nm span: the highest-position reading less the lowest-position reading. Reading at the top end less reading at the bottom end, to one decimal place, 1.1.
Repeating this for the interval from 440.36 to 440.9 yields 1.4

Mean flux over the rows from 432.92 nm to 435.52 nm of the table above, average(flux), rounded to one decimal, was 8.4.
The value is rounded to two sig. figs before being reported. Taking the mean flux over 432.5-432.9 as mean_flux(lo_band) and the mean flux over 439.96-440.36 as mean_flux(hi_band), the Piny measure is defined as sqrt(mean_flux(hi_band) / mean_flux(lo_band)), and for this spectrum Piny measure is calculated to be 0.98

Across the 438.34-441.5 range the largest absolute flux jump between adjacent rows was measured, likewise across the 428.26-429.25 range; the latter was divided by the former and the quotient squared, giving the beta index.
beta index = 0.4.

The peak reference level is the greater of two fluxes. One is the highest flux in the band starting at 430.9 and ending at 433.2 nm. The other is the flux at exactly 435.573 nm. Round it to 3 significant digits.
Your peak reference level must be 10.4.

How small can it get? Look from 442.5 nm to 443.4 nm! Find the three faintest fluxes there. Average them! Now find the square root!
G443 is 2.9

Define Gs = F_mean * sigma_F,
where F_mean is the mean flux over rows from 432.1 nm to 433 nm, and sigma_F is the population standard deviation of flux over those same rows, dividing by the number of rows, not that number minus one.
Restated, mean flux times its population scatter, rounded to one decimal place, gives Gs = 6.7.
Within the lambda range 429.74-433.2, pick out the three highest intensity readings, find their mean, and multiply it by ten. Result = 101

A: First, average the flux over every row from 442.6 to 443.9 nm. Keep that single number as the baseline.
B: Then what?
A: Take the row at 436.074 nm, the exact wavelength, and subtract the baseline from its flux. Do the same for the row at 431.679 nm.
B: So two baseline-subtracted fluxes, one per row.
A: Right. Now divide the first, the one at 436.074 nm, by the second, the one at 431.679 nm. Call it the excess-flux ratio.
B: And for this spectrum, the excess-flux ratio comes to -0.7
